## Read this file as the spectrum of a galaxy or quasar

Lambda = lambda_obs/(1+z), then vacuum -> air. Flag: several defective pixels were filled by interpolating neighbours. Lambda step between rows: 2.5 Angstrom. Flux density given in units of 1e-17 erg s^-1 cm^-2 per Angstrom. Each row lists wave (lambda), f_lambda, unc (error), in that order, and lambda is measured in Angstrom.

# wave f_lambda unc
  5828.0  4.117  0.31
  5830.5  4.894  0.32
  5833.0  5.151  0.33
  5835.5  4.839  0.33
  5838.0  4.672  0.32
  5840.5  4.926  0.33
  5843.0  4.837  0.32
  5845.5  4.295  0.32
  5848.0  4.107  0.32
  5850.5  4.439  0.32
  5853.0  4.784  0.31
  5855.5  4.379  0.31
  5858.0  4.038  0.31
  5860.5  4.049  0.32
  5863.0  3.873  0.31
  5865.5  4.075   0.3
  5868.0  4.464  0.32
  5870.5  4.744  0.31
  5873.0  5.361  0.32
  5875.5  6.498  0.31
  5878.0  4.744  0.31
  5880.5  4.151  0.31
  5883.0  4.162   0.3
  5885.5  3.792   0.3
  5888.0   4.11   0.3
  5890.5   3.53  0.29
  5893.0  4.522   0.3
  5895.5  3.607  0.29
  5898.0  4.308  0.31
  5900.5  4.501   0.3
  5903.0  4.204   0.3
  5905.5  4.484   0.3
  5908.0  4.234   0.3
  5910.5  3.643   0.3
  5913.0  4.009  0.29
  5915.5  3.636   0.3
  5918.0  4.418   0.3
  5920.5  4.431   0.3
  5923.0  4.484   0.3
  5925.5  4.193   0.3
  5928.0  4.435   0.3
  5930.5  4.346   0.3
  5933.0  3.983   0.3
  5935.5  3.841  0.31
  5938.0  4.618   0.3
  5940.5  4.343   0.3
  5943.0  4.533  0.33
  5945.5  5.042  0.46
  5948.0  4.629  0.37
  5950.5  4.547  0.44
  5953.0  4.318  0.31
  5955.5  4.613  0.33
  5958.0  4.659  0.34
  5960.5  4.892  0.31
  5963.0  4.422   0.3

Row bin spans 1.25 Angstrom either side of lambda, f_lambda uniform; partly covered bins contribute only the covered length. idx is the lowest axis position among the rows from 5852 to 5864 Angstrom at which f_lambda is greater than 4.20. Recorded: 5853.0 Angstrom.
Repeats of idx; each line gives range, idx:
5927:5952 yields 5928.0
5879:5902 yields 5893.0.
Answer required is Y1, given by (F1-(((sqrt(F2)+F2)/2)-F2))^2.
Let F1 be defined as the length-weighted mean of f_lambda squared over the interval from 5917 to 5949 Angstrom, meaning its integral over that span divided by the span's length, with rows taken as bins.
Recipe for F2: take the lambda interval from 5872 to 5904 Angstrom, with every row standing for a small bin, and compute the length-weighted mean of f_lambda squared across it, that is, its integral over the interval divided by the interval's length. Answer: 745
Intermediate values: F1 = 19.5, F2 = 20.1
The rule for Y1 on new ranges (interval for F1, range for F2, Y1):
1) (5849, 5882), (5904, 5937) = 787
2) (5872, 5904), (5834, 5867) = 766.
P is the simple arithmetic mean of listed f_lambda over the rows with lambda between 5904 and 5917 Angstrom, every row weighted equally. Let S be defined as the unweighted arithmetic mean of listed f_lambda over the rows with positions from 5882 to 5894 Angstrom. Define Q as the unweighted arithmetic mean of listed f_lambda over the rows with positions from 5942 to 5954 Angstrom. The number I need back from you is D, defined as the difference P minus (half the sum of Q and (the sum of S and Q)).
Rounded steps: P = 4.0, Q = 4.61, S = 4.02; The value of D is -2.6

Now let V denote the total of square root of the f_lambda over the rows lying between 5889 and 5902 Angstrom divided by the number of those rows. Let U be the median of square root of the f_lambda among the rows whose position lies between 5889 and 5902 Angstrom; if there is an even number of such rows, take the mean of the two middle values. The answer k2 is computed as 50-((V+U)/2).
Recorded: 48.0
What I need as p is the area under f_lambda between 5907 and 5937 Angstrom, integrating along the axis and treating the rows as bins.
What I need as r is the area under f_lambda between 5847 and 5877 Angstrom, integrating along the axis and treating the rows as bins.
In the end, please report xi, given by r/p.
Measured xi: 1.10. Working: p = 124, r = 137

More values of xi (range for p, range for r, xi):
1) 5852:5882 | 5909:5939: 0.91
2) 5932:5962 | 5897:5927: 0.94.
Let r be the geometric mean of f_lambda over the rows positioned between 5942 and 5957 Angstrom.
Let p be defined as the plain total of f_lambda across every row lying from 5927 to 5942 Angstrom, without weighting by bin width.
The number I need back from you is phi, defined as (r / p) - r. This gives -4.43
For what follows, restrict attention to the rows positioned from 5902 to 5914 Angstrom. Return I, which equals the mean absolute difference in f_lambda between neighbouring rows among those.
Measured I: 0.37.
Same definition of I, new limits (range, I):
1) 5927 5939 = 0.34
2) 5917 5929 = 0.15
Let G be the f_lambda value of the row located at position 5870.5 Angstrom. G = 4.744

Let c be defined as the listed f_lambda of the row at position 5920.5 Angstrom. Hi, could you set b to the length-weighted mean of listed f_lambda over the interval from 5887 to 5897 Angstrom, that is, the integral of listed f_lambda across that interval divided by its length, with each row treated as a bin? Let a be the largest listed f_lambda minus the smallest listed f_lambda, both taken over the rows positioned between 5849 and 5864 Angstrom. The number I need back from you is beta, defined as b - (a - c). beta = 7.47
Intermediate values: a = 0.91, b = 3.95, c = 4.431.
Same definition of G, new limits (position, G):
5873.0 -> 5.361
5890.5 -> 3.53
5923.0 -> 4.484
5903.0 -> 4.204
